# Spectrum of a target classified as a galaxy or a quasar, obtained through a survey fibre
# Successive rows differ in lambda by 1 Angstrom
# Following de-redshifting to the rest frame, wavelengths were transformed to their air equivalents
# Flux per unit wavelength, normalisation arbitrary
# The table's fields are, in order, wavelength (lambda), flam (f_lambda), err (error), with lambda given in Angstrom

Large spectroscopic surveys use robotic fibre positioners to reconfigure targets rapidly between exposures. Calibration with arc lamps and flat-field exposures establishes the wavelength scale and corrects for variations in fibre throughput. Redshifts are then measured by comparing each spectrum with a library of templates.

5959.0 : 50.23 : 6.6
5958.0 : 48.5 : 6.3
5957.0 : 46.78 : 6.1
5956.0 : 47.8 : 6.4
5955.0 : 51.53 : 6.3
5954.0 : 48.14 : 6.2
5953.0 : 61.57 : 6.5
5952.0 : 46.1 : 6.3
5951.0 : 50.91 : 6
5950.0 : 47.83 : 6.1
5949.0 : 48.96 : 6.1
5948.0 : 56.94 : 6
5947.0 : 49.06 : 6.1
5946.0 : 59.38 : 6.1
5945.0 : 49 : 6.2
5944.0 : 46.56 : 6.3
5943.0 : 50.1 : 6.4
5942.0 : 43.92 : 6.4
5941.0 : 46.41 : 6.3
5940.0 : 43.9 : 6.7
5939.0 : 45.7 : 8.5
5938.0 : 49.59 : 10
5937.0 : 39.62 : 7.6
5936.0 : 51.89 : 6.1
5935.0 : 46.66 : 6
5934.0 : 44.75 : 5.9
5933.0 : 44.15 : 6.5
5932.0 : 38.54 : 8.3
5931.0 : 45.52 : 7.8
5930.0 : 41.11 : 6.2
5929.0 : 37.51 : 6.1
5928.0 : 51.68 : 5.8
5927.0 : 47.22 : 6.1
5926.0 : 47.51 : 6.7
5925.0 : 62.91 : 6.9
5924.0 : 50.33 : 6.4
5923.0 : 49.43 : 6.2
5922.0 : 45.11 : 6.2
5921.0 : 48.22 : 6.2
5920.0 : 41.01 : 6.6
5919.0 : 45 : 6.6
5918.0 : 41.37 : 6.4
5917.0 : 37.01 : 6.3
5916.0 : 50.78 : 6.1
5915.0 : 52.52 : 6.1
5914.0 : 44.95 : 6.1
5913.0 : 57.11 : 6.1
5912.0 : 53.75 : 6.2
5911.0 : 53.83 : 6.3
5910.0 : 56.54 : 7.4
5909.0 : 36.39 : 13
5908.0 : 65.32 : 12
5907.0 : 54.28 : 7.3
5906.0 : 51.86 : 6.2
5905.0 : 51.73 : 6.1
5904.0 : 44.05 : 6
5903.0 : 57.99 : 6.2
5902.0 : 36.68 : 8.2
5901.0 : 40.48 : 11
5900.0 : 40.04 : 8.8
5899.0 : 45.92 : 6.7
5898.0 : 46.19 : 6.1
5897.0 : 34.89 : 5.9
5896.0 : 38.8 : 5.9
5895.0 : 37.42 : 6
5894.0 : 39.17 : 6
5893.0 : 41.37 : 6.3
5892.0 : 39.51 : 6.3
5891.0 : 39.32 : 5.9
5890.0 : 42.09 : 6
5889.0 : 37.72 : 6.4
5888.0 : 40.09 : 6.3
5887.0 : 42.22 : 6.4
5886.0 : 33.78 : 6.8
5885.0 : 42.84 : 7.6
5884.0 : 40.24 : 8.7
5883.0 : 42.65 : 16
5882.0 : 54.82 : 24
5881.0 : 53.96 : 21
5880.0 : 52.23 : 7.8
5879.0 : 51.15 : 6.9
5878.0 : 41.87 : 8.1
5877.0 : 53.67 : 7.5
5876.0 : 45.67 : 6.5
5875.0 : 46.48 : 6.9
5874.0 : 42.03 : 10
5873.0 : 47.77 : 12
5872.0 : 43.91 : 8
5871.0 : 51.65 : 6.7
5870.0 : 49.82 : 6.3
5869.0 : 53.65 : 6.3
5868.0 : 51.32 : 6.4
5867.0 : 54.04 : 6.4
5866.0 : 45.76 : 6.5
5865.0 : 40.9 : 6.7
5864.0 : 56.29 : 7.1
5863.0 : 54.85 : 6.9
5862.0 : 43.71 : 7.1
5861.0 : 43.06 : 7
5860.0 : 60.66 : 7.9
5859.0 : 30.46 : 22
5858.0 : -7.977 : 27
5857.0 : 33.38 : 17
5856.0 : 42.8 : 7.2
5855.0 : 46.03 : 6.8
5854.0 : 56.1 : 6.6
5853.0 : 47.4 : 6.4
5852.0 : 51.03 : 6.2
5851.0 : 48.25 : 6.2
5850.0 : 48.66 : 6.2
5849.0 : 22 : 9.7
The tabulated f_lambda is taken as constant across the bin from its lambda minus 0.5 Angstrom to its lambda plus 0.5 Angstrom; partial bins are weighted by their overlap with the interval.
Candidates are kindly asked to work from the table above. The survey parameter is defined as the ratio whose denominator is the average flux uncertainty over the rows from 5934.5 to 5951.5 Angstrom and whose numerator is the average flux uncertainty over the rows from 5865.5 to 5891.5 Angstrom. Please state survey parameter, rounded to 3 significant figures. 1.32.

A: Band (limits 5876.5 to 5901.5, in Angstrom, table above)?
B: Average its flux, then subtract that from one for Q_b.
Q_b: -41.9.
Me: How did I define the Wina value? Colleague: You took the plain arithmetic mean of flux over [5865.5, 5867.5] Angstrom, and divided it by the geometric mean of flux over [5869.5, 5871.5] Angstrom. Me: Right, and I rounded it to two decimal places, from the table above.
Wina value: 0.98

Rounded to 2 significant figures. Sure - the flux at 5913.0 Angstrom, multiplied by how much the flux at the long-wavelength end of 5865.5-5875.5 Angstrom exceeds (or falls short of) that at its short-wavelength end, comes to 41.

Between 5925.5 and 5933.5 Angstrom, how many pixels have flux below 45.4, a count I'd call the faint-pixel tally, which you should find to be 4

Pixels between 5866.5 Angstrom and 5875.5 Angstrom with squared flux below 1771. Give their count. 1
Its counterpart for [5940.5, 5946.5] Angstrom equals 0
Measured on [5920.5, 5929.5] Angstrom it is 1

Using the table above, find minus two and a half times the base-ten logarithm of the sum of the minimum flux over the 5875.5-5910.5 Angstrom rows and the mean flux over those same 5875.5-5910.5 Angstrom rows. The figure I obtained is -4.74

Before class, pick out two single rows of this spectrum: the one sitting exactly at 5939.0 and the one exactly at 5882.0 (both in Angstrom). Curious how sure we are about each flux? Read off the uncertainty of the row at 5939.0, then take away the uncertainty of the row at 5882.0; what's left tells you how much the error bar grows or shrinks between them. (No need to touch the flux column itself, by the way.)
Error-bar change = -15.5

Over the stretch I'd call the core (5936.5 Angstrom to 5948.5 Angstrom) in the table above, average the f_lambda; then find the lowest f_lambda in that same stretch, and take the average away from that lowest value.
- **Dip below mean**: -9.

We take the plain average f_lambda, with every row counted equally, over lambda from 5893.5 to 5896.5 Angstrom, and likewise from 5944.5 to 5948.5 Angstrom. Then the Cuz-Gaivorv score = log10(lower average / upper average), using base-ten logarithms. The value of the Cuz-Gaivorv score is -0.14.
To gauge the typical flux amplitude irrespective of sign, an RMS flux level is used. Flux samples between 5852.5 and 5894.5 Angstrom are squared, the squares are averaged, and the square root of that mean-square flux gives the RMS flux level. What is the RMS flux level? 46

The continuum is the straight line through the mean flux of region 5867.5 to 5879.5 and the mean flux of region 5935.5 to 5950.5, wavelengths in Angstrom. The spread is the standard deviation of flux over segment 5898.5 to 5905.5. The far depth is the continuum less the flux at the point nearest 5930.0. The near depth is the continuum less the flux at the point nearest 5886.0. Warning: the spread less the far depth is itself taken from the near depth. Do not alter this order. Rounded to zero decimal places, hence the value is 15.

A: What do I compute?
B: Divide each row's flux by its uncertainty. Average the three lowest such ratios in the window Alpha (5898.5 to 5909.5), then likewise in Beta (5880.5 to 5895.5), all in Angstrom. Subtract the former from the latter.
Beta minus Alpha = -1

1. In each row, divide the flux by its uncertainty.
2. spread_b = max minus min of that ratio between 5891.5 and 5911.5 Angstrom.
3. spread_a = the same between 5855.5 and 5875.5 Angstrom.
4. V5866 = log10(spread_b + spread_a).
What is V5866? 1.19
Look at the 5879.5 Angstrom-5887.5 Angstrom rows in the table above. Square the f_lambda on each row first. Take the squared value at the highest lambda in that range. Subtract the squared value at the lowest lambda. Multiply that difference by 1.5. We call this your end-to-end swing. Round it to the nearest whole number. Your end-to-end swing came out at -1418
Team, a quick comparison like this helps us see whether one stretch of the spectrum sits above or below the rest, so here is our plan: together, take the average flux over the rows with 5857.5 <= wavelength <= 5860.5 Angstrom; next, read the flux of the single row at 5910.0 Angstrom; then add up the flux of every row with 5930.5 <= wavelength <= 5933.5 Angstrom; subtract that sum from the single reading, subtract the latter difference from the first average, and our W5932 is 99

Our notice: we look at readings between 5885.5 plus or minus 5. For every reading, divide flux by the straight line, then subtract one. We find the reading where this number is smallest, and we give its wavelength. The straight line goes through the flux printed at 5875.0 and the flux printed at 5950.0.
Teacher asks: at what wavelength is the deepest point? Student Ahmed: 5886.0 Angstrom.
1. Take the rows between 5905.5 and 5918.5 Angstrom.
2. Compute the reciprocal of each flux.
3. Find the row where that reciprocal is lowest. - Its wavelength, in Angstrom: 5908.0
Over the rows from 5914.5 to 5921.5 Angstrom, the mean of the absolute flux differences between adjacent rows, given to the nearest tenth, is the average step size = 5.8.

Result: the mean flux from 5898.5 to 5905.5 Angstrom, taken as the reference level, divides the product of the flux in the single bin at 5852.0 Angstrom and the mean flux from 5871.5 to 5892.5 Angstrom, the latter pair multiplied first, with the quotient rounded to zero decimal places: 50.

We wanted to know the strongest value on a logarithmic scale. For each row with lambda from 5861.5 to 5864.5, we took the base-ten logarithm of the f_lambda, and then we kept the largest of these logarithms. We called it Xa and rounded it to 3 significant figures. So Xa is 1.75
